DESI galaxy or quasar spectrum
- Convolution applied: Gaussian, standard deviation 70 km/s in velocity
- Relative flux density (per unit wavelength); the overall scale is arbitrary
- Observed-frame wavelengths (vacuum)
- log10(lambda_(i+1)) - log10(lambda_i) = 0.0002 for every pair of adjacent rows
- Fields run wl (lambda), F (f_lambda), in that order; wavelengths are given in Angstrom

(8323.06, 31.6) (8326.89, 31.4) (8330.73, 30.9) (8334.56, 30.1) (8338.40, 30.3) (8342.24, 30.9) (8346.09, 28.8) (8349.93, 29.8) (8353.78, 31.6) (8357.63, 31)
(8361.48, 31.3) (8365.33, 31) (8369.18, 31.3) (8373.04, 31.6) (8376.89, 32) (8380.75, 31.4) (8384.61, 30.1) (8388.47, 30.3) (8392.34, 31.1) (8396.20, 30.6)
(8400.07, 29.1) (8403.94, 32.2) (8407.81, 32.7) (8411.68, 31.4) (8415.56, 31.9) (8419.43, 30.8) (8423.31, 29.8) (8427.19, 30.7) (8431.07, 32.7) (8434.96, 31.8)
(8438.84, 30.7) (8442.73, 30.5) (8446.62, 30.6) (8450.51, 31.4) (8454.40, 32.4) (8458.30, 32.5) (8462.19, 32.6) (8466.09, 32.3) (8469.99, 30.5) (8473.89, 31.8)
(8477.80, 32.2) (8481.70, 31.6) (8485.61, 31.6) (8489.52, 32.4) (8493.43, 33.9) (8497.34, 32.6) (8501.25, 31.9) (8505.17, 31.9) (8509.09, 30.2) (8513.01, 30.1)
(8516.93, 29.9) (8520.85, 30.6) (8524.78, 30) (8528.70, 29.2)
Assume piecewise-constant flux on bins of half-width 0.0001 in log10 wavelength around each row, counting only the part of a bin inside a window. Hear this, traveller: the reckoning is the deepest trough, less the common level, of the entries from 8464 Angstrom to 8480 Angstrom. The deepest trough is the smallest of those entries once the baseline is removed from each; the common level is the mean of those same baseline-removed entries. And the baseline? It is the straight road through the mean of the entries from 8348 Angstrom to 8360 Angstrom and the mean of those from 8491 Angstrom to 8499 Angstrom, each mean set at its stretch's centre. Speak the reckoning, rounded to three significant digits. -1.17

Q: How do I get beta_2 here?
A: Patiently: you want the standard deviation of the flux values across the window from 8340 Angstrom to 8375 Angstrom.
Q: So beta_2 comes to 0.9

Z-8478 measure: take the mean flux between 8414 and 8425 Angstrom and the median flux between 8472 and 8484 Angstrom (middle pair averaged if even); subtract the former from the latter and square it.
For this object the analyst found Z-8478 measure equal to 0.9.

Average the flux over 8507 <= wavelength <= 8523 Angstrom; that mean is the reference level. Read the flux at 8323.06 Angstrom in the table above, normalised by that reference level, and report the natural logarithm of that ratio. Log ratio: 0.045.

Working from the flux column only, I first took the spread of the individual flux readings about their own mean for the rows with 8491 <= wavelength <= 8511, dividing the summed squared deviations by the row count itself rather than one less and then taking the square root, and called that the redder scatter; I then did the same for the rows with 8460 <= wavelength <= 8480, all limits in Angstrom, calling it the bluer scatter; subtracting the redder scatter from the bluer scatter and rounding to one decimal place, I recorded -0.5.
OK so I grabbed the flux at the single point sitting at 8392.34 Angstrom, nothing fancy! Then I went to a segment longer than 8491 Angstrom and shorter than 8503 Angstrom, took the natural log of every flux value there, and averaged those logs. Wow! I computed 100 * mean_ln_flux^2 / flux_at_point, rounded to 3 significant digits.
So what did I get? 39.2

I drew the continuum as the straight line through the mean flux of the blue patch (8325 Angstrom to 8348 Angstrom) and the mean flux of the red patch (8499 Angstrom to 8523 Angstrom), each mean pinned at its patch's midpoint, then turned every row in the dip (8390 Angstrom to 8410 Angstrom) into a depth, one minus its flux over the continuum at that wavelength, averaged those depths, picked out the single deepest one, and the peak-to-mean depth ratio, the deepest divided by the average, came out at -2.4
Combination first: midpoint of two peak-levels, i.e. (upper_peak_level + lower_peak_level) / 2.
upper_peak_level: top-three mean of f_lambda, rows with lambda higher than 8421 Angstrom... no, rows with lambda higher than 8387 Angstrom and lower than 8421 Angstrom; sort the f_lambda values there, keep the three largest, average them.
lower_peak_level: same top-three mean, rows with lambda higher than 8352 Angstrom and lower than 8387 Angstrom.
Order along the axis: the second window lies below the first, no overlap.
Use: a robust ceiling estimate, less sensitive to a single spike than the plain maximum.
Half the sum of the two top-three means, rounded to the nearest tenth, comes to 32.0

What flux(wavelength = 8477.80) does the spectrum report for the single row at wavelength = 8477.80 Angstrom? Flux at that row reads 32.2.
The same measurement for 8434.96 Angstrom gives 31.8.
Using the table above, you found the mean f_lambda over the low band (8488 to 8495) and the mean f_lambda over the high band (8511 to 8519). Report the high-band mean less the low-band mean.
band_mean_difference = -3.1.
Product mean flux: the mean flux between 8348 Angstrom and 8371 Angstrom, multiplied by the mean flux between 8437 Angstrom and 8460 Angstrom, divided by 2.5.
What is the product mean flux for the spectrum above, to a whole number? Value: 389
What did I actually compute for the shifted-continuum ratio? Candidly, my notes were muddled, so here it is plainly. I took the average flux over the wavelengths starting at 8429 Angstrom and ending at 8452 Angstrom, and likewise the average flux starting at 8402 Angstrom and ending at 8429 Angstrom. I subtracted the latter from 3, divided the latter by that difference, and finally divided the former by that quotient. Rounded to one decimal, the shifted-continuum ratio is -28.3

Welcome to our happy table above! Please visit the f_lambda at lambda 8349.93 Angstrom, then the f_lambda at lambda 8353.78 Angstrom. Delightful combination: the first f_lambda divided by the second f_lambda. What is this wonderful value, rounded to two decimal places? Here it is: 0.94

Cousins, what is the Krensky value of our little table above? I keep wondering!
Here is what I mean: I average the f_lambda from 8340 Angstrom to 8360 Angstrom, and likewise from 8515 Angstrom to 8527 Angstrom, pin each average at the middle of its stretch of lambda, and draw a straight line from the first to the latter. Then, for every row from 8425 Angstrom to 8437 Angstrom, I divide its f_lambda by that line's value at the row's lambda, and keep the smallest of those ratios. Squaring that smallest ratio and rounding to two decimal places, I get 1.03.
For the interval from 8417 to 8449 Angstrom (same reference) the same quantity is 0.97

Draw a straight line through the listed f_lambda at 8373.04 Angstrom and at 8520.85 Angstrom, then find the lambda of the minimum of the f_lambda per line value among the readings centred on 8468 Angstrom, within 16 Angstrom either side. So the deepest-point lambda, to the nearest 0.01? 8469.99 Angstrom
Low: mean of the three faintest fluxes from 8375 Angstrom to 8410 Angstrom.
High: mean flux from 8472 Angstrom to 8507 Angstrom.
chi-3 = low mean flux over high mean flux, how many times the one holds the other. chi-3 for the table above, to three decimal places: 0.926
